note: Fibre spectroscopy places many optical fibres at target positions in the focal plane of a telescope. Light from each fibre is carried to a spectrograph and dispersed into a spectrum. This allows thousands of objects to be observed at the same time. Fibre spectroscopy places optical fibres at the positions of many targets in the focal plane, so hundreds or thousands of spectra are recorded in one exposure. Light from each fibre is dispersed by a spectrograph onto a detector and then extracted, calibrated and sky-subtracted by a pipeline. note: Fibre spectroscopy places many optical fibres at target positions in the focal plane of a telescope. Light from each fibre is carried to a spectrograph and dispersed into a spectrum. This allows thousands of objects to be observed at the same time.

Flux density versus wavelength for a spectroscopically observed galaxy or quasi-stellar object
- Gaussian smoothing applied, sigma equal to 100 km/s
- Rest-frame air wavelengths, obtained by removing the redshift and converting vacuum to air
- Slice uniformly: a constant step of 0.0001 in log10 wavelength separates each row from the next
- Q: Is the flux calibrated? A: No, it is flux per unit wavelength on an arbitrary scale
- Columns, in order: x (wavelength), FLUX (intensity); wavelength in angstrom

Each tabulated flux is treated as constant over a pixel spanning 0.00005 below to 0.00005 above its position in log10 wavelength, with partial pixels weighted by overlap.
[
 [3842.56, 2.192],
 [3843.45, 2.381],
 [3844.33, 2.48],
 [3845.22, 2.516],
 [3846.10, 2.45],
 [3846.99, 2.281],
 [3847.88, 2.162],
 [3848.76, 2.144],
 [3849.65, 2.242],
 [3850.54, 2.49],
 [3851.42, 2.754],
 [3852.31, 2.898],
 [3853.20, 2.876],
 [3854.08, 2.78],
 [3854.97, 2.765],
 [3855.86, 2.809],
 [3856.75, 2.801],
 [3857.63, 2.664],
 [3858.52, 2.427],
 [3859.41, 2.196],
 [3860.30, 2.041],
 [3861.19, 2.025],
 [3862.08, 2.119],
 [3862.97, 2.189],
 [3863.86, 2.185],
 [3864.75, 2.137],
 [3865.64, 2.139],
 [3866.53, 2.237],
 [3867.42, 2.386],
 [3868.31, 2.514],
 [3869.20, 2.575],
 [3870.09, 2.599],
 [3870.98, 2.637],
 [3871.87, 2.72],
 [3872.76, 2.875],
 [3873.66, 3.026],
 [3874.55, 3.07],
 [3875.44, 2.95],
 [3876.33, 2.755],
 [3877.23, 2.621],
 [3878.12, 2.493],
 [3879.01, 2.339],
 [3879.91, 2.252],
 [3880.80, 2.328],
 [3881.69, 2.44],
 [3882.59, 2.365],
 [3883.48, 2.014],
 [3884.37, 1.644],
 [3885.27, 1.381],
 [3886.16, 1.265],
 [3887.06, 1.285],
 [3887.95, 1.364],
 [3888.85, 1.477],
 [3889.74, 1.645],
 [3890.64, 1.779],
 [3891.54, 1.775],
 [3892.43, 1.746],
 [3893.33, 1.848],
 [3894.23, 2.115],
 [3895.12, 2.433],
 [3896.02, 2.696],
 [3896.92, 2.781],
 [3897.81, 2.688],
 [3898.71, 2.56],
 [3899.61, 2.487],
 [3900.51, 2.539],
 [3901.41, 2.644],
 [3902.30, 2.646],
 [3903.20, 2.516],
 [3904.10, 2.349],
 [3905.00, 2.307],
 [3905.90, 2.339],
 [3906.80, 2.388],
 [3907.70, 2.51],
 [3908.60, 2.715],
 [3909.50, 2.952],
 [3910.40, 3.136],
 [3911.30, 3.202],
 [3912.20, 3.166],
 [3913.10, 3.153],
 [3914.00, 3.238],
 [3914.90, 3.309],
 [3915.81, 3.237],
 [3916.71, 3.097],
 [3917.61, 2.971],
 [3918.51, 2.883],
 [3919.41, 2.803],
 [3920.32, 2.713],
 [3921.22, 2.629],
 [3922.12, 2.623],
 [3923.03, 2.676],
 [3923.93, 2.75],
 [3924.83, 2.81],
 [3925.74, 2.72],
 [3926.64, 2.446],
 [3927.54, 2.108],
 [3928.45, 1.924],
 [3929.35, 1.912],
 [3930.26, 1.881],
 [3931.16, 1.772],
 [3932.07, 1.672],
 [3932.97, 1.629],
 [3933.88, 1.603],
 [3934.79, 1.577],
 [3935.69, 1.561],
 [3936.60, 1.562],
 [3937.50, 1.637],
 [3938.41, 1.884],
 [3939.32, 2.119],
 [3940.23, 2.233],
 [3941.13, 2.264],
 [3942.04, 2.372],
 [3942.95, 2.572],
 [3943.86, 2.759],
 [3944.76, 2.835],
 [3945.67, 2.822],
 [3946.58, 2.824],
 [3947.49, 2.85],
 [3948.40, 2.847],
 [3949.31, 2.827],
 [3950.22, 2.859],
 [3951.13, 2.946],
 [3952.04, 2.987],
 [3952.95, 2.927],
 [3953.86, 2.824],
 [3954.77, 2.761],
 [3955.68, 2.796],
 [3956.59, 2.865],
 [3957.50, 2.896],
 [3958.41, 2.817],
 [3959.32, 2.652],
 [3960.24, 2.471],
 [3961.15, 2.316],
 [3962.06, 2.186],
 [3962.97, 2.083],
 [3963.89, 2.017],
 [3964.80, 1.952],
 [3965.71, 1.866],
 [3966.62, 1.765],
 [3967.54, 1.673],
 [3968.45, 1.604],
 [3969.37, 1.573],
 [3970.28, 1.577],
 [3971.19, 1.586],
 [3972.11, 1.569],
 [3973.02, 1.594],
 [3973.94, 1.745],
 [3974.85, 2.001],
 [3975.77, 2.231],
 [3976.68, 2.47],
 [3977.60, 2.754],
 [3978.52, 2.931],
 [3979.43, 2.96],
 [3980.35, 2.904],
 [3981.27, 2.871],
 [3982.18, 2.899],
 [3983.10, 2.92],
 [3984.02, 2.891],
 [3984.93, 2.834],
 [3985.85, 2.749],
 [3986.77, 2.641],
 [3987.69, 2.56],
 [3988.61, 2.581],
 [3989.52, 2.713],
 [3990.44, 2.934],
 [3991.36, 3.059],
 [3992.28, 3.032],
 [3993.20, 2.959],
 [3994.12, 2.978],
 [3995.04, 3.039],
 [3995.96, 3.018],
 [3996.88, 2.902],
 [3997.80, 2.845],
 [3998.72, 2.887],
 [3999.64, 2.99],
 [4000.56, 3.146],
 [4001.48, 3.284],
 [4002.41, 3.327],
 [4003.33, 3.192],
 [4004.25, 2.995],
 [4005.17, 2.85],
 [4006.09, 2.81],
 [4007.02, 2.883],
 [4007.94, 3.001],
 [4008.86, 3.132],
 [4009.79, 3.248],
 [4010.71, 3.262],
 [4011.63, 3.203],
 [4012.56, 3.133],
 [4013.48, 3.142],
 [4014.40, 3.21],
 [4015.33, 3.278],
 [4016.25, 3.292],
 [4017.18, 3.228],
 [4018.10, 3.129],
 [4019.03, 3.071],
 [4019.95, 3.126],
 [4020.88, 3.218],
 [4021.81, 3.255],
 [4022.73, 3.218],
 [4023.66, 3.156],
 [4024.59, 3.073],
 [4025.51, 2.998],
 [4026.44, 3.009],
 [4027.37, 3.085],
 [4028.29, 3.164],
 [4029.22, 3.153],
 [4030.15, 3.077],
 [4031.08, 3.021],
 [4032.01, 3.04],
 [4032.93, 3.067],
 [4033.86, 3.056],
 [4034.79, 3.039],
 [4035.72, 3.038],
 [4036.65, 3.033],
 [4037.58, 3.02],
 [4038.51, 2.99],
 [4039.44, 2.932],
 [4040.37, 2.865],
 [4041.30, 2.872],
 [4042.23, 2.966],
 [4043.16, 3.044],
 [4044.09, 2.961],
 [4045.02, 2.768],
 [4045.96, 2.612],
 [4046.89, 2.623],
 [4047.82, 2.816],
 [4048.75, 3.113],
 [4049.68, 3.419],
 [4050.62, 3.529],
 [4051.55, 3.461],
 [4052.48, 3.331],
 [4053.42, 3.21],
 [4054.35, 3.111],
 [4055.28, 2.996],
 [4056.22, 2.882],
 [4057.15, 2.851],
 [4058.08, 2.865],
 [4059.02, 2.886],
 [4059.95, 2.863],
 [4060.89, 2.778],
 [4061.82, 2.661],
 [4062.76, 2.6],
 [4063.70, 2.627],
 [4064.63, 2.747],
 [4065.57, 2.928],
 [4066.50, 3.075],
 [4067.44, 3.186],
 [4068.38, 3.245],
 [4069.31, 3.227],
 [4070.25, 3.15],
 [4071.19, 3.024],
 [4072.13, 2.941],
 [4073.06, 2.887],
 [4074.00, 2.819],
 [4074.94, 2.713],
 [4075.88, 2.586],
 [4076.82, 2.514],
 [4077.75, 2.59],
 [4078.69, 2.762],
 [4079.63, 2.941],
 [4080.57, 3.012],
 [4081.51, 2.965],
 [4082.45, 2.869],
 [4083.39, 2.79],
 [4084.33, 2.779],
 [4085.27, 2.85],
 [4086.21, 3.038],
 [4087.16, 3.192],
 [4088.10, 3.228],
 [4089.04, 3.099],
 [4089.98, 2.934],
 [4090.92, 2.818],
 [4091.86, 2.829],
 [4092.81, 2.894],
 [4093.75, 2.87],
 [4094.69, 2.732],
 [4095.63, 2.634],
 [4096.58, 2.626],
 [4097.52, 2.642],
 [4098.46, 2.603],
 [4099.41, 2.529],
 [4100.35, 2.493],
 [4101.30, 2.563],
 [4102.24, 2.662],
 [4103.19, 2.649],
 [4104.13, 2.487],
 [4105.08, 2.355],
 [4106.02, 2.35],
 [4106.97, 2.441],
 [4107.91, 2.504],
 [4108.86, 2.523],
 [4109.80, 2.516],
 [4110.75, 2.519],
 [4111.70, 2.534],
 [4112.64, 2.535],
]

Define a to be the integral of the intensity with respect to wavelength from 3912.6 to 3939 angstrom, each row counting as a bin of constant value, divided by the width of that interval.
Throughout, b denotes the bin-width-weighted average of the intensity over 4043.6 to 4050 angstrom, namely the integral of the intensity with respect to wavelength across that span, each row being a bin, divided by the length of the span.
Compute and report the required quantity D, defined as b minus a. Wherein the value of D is 0.5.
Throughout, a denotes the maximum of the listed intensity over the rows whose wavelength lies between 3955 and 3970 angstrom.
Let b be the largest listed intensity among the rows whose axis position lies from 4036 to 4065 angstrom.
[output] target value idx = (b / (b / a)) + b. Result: 6.4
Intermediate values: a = 2.896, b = 3.529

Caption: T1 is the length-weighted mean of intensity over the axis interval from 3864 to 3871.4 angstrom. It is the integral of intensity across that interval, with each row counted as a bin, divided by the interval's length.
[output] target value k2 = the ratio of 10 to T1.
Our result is 4.18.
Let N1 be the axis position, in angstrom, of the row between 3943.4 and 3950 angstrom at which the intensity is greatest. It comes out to 3947.49 angstrom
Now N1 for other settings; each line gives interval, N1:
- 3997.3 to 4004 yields 4002.41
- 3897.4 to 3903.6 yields 3897.81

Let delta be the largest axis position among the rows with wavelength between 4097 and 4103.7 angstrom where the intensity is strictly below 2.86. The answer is 4103.19 angstrom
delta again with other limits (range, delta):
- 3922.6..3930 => 3929.35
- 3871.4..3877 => 3876.33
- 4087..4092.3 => 4091.86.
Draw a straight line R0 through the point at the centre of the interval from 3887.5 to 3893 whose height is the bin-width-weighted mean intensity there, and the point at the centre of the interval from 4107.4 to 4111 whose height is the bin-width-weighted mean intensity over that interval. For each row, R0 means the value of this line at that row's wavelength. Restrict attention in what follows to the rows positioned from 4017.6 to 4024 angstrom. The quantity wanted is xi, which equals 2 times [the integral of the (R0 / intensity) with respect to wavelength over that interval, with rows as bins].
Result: 8.7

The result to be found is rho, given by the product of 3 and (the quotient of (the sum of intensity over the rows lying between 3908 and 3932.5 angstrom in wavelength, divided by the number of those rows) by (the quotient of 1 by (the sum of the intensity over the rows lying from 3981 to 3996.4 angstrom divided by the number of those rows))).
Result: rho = 23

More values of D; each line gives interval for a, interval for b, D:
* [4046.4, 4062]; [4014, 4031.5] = 0.1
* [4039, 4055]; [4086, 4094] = 0.0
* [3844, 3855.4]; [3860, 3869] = -0.3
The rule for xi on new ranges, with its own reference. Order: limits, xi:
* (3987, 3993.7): 9.7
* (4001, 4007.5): 9.0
